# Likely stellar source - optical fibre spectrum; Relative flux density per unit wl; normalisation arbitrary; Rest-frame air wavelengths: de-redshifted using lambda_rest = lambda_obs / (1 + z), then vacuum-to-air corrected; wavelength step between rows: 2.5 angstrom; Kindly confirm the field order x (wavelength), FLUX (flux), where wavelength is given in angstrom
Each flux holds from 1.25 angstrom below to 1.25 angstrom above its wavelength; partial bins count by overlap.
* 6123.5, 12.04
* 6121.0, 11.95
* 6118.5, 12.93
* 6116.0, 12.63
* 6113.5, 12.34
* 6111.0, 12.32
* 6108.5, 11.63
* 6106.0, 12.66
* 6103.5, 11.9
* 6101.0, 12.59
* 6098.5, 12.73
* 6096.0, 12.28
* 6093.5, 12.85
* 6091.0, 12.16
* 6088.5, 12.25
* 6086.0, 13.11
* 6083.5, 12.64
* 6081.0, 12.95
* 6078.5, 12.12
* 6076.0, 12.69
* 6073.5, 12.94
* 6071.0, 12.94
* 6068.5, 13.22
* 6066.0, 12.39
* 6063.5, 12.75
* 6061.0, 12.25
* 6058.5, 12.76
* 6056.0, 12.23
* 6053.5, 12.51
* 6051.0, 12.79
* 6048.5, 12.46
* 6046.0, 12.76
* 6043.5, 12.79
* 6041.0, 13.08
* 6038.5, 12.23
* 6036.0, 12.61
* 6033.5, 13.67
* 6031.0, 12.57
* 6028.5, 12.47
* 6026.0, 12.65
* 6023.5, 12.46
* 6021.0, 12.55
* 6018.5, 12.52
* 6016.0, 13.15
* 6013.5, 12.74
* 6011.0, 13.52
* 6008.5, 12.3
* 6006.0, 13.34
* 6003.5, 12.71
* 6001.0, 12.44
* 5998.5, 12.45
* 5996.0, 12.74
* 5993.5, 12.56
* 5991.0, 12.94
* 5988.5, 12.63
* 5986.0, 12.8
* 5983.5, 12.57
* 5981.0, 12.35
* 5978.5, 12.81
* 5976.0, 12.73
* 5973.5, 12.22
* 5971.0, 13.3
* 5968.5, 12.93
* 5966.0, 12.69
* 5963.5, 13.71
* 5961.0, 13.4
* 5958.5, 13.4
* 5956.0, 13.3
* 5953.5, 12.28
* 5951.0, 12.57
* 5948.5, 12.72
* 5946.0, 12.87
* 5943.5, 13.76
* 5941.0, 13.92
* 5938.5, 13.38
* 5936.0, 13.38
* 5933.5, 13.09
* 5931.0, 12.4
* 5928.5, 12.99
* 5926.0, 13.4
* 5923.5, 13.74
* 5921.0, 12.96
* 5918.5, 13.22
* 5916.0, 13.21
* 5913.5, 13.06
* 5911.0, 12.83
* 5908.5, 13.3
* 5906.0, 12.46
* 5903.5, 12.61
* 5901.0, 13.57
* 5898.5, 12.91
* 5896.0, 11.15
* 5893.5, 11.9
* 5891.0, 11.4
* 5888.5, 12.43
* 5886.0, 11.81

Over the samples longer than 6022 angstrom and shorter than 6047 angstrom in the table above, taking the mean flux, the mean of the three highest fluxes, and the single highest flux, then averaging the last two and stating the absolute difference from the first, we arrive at 0.70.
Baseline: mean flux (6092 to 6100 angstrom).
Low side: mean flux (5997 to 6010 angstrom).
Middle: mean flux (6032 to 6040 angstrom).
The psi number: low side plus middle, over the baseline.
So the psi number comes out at 2.02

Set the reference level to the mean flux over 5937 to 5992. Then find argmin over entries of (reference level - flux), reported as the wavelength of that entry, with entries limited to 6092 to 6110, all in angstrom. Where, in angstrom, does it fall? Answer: 6093.5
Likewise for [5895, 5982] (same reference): 5941.0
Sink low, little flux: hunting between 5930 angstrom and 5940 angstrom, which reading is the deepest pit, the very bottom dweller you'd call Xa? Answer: 12.4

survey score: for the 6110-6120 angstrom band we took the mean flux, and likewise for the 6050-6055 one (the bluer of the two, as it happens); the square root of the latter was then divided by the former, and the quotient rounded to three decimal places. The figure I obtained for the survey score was 0.283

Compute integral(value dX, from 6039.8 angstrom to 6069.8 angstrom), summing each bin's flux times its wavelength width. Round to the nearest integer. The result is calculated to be 380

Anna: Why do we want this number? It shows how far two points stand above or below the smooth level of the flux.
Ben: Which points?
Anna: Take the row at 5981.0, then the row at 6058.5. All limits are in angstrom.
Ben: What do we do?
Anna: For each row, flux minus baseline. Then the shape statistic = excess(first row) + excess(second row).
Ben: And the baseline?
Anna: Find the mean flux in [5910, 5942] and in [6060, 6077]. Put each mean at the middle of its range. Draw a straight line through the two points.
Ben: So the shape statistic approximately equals -0.7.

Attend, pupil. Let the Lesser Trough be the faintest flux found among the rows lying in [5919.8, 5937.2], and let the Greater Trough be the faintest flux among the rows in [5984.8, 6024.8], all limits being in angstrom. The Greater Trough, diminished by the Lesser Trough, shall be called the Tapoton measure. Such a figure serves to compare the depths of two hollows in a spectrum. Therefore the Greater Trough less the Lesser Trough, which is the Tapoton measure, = -0.10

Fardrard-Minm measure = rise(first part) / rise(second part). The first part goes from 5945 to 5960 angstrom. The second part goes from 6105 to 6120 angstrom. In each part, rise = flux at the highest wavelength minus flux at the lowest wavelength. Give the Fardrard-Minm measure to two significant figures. 2.0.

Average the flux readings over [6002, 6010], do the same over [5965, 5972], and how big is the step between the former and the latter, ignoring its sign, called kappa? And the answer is 0.2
